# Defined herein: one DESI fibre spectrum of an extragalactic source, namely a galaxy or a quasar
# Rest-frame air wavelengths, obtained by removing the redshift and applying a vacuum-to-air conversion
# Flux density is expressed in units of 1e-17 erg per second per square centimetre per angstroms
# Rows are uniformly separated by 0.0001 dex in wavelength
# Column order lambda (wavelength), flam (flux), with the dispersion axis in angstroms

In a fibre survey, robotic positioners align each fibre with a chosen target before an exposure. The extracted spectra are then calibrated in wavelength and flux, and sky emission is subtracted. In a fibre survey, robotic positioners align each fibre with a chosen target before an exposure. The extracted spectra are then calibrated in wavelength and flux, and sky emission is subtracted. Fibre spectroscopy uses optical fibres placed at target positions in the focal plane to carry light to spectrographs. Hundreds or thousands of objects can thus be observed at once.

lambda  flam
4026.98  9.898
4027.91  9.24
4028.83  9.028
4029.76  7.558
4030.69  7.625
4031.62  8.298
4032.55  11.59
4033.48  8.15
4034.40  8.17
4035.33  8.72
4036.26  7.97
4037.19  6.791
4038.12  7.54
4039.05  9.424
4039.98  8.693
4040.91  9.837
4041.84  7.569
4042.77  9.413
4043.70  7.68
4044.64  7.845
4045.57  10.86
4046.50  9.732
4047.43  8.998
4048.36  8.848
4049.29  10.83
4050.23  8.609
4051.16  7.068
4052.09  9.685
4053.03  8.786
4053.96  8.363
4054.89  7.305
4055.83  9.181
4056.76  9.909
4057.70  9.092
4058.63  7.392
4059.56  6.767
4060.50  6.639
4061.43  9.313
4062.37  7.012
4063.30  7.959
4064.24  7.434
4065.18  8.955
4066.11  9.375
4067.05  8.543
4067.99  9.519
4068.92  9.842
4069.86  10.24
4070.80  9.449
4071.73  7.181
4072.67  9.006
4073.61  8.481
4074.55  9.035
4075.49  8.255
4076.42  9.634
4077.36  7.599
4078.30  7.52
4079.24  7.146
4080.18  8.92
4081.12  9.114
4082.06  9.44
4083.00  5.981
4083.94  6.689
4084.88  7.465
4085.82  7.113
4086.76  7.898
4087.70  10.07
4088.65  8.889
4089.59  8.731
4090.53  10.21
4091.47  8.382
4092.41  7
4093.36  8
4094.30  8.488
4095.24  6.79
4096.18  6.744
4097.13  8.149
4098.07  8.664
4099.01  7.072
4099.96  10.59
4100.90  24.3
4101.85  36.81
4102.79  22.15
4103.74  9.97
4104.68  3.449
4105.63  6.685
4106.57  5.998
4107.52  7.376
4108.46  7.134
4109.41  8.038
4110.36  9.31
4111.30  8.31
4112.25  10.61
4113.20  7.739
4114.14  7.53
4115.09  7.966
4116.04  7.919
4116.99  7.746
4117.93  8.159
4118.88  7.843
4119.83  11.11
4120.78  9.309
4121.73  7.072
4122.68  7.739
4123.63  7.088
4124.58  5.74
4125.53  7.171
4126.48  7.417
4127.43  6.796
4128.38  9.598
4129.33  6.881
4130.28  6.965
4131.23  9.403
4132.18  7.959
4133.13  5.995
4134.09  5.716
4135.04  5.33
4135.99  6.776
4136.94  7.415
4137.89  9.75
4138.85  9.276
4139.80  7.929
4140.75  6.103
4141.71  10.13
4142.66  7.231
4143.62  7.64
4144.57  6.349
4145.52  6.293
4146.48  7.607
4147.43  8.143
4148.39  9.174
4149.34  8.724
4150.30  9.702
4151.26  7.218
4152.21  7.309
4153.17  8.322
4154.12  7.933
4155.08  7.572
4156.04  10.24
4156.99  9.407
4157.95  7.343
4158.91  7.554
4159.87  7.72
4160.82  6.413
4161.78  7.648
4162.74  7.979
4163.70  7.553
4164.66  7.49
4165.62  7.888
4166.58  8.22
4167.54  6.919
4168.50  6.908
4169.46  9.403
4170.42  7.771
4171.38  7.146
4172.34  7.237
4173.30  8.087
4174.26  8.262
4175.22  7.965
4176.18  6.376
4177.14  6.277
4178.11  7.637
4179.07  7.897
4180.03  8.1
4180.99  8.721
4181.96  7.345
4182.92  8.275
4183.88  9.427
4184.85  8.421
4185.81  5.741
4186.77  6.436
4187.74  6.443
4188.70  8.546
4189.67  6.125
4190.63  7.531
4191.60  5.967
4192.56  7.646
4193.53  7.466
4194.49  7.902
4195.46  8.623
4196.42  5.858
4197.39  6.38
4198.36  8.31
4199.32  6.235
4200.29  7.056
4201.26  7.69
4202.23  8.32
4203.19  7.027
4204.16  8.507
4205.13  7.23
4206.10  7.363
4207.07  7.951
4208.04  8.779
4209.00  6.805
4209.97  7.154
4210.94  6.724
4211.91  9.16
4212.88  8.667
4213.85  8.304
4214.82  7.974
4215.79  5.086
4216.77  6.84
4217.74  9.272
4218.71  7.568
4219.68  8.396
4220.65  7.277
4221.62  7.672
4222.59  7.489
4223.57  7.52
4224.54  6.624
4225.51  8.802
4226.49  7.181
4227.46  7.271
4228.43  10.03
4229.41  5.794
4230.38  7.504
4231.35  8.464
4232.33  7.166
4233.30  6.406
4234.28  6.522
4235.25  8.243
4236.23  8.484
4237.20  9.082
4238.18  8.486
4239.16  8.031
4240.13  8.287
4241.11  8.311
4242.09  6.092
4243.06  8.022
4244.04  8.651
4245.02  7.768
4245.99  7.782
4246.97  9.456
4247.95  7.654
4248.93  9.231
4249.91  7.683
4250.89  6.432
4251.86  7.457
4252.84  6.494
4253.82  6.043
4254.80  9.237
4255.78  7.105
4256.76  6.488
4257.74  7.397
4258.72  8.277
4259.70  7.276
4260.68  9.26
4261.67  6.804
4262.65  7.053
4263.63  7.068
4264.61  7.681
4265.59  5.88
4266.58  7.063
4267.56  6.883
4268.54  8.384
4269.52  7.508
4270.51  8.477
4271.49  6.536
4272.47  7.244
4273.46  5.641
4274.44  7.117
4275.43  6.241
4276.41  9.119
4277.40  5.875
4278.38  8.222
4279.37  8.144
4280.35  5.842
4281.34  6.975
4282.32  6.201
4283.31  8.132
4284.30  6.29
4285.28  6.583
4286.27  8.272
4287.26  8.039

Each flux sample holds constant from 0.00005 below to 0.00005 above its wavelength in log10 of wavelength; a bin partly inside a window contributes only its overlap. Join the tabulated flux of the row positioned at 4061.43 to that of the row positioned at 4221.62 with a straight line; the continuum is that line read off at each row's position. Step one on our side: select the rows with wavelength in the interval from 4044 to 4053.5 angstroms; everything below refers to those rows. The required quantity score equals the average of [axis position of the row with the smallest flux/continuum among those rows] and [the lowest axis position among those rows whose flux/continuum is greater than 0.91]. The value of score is 4048.4 angstroms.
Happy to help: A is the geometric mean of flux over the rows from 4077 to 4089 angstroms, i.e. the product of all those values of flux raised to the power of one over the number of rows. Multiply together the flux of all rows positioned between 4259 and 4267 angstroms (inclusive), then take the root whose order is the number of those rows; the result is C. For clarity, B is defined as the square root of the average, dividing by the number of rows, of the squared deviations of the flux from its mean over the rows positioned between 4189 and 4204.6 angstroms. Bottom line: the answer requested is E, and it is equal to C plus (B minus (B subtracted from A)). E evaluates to 1.1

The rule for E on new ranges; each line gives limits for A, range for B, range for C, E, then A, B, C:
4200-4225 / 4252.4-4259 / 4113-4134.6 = 2.1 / 7.6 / 1.04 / 7.6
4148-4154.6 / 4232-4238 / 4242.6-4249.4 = 2.1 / 8.3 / 1.01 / 8.3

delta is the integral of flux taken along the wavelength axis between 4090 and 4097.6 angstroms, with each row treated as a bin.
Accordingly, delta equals 60.6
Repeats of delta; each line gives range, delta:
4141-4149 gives 62.3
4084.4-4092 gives 65.2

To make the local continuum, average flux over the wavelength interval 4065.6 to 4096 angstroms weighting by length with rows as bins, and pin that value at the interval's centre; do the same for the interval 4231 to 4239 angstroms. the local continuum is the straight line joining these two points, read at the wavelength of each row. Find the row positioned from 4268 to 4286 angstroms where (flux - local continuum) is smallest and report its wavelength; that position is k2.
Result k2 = 4273.46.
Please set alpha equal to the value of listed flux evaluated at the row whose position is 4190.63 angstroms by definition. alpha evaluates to 7.531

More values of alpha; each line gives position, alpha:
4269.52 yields 7.508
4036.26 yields 7.97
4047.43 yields 8.998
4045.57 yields 10.86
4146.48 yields 7.607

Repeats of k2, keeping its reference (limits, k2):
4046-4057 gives 4051.16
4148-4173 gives 4160.82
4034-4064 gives 4060.50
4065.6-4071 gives 4067.05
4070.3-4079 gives 4071.73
